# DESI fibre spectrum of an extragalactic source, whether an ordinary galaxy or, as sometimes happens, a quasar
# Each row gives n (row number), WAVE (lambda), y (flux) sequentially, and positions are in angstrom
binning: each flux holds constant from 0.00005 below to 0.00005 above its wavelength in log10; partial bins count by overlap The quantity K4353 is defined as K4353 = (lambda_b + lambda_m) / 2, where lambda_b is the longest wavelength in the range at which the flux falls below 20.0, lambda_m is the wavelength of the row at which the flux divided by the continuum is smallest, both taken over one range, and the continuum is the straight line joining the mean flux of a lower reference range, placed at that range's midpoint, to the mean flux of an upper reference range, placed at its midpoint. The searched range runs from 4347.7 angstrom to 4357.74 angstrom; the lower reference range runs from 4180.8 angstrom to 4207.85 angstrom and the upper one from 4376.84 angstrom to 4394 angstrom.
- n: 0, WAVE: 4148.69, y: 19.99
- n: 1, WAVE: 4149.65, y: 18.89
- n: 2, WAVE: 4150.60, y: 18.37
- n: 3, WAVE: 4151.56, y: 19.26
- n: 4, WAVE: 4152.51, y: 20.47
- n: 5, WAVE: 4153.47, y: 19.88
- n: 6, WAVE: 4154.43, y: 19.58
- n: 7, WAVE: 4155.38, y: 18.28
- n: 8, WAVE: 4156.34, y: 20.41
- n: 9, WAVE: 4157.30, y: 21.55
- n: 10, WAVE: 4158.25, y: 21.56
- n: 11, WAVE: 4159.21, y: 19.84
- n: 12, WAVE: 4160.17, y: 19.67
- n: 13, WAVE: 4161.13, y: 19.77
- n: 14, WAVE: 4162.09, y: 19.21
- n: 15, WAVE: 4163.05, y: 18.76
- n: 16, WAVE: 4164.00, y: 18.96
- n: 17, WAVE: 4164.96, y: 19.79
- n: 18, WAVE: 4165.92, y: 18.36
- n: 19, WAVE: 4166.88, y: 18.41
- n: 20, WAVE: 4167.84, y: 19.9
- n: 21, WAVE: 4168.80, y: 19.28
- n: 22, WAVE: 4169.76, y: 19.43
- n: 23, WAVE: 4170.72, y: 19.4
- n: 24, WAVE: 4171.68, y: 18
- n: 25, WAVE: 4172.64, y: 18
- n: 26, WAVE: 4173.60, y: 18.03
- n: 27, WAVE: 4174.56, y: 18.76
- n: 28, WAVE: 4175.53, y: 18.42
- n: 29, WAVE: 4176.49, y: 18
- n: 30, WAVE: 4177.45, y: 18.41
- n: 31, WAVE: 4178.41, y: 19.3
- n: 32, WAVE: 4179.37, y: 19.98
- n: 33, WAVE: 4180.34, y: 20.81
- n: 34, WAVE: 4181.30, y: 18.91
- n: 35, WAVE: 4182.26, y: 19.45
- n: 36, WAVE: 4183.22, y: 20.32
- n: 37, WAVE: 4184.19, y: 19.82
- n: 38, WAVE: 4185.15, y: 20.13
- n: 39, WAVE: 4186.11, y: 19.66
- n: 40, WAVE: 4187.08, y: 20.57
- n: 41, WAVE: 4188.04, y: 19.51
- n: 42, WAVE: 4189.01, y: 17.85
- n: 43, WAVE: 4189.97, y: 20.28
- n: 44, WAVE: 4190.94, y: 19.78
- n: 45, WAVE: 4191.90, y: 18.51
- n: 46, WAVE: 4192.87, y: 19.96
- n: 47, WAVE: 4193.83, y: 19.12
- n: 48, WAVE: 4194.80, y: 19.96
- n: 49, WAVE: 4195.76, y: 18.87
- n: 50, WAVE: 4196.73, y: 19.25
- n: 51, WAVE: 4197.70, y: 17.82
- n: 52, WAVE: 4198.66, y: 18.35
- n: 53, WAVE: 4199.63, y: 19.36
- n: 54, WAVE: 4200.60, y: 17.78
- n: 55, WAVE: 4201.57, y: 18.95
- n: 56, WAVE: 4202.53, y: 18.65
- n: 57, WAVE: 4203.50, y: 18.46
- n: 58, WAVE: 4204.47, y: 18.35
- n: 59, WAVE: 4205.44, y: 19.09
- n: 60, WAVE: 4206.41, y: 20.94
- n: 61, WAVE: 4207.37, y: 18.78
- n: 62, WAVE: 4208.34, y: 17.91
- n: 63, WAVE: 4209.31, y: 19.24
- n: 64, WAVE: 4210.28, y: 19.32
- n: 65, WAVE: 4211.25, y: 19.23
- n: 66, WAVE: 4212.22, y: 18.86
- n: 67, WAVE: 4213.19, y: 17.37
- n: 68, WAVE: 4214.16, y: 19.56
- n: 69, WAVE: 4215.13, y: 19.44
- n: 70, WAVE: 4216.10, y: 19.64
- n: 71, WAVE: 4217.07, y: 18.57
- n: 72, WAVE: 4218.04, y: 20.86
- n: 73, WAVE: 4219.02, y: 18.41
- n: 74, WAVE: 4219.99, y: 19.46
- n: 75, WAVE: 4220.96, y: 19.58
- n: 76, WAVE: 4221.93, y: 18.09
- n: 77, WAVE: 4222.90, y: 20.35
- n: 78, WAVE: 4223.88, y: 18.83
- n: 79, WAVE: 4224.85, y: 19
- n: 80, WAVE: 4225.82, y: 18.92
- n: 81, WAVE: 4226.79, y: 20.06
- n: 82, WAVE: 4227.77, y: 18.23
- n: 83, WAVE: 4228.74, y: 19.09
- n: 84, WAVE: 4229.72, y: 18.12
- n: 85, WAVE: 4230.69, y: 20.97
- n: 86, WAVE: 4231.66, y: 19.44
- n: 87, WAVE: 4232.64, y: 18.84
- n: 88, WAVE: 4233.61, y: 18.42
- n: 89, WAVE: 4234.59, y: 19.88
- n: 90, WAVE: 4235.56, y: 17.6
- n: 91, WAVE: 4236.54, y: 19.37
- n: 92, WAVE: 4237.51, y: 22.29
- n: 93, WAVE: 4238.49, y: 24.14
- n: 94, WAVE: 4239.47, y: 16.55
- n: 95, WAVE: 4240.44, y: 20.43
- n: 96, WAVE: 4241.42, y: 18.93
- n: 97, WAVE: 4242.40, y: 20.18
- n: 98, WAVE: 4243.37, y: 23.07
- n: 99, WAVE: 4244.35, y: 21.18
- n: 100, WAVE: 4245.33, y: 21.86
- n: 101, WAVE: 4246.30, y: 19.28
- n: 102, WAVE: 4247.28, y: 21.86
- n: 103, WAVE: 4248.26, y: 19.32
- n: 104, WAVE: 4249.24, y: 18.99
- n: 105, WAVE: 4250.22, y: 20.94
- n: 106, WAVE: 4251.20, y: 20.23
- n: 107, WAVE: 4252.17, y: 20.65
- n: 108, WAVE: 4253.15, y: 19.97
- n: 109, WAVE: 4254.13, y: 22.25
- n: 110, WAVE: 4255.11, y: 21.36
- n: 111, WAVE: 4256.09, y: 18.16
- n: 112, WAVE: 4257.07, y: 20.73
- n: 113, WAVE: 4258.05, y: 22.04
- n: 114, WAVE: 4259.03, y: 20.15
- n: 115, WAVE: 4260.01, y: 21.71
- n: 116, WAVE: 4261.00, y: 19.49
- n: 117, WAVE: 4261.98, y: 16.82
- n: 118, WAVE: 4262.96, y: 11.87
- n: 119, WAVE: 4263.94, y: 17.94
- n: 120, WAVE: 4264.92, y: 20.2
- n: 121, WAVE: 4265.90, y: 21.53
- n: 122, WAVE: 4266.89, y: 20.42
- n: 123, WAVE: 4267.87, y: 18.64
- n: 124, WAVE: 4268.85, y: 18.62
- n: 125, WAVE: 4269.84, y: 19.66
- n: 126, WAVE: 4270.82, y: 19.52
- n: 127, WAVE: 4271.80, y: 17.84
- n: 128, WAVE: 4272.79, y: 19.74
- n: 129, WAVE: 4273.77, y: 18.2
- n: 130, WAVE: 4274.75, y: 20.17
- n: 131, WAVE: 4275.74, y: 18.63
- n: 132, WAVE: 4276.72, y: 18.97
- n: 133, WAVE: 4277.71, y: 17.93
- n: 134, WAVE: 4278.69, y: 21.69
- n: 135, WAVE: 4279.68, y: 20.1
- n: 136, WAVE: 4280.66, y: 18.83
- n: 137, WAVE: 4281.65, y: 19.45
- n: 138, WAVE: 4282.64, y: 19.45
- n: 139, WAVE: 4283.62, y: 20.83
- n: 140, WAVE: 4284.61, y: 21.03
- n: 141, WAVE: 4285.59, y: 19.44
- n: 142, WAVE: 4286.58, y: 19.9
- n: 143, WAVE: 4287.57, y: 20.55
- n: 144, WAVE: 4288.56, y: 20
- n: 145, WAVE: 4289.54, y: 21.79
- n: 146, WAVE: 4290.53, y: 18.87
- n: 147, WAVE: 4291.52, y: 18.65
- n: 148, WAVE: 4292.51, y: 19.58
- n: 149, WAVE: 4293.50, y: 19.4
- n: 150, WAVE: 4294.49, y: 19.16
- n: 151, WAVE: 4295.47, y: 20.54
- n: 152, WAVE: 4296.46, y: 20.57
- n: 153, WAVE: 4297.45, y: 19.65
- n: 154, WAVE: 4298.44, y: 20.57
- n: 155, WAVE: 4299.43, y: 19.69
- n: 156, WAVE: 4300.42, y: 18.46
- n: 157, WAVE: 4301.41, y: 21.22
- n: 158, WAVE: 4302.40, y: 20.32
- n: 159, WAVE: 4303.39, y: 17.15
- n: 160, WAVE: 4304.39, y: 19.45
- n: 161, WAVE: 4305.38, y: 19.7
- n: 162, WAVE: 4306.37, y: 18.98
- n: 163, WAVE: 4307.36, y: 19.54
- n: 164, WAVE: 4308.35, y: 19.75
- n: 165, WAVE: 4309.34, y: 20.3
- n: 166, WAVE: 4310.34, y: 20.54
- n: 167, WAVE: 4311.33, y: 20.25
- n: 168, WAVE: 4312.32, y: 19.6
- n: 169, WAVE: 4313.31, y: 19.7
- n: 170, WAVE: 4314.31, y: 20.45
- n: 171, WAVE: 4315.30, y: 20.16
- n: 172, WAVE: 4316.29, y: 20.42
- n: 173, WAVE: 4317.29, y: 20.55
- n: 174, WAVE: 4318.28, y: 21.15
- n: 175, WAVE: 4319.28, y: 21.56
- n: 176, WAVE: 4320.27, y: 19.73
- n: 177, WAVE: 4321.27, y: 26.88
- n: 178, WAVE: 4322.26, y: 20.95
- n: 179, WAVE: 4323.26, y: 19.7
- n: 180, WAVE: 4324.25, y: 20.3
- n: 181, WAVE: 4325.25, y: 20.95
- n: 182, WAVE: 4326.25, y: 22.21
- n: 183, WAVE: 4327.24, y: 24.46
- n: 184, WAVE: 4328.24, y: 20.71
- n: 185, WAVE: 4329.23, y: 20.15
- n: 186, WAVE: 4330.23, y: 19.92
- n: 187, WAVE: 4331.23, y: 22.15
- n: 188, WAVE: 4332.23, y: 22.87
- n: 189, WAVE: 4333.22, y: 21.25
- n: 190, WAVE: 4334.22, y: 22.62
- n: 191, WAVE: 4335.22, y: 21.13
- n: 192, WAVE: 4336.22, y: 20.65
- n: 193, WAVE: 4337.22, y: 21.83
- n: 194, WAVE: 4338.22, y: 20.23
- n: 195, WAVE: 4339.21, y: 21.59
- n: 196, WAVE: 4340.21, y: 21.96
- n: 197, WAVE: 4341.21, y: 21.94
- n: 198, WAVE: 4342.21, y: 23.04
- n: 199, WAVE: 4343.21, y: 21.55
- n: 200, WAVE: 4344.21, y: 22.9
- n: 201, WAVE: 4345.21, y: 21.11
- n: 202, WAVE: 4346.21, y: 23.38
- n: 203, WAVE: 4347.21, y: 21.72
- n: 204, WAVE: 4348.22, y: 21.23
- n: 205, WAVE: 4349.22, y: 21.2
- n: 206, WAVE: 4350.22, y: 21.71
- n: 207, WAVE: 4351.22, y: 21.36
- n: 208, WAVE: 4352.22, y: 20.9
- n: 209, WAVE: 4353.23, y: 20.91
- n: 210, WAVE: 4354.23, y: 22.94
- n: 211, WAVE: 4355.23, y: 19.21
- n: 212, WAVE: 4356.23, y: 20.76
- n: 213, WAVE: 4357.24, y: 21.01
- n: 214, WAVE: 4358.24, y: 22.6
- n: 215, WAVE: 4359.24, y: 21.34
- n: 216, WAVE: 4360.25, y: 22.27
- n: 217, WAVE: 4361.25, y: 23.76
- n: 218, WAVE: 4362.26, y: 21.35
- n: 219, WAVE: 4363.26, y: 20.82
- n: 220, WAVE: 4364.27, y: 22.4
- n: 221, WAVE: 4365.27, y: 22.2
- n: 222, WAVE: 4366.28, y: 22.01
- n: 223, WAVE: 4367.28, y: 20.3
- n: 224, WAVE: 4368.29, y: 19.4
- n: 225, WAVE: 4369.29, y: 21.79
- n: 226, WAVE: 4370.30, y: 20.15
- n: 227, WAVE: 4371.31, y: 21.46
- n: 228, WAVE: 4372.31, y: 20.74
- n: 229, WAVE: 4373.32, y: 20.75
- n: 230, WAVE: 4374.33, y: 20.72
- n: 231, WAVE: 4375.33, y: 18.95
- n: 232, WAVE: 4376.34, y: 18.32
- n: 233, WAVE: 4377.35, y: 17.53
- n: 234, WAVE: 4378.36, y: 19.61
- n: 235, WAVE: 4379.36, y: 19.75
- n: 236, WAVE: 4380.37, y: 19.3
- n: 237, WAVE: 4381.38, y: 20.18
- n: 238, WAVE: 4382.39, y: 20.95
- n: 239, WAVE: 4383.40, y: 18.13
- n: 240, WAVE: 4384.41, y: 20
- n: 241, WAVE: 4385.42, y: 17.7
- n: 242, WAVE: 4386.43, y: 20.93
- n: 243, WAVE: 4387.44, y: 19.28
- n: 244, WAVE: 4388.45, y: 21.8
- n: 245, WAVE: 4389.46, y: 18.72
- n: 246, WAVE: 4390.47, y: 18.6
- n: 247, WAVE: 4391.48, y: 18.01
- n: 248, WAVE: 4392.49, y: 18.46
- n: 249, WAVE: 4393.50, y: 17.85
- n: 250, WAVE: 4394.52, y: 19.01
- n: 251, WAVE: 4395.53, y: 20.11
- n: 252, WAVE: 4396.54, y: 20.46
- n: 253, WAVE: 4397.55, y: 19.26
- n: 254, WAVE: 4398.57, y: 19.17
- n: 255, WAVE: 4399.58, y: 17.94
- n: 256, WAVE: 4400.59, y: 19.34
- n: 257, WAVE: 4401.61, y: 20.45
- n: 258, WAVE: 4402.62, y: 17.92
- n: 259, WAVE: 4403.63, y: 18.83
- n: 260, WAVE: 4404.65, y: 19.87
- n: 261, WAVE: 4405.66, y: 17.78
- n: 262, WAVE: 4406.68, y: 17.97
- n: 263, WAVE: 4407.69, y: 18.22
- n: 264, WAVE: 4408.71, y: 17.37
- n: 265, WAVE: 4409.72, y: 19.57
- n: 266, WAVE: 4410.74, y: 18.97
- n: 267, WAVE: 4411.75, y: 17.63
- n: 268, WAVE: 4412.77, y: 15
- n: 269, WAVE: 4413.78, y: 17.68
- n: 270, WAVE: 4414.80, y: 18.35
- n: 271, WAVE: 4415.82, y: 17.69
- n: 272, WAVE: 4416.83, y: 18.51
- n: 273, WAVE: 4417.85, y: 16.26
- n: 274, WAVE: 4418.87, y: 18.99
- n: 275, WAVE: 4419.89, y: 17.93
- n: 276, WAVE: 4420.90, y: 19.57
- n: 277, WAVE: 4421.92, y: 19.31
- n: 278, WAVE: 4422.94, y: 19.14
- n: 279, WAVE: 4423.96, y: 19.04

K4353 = 4355.2 angstrom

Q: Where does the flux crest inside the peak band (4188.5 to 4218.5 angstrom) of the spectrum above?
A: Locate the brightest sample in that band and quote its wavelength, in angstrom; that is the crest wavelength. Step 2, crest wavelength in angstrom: 4206.41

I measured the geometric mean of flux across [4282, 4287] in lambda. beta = 20.1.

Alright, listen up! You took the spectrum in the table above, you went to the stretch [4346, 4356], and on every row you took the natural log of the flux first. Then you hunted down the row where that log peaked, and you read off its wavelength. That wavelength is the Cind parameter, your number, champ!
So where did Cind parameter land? 4346.21 angstrom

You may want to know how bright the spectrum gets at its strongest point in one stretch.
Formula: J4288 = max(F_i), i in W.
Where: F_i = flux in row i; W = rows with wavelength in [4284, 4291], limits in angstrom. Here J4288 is 21.79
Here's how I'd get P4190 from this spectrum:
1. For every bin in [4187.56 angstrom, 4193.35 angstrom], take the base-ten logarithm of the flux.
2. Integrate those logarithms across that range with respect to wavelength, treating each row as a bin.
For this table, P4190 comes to 7.44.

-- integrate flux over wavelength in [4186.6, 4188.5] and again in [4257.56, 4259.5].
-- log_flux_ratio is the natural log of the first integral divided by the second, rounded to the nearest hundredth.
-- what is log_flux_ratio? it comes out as -0.07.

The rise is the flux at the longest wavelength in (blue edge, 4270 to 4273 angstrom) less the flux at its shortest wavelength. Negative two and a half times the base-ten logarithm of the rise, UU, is 1.6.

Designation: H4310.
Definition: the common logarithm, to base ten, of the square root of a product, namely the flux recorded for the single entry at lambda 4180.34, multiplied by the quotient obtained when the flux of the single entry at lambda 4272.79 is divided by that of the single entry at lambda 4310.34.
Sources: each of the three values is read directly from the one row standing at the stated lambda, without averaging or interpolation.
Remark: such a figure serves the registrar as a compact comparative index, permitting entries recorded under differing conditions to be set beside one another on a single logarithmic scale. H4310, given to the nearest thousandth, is 0.651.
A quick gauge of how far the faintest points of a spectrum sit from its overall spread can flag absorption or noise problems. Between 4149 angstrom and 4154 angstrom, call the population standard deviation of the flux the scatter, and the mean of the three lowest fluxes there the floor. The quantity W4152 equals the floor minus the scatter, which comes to 18.1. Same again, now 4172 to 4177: 17.7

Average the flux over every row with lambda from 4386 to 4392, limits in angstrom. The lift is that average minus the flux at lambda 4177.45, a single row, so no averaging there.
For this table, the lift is 1.1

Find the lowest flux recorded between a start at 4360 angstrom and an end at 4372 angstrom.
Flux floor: 19.4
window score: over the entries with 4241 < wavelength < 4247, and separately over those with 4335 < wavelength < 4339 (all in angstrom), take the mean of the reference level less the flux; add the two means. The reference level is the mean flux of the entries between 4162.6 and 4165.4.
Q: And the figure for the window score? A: -3.4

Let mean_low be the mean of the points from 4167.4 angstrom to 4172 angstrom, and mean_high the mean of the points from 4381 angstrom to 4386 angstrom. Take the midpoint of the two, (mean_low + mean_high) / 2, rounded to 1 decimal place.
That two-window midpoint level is 19.3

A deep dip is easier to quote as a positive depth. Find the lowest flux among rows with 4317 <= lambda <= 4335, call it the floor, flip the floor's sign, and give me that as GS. -19.7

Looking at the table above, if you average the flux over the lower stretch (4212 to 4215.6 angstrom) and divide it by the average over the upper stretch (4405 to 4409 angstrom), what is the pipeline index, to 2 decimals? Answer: 1.05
